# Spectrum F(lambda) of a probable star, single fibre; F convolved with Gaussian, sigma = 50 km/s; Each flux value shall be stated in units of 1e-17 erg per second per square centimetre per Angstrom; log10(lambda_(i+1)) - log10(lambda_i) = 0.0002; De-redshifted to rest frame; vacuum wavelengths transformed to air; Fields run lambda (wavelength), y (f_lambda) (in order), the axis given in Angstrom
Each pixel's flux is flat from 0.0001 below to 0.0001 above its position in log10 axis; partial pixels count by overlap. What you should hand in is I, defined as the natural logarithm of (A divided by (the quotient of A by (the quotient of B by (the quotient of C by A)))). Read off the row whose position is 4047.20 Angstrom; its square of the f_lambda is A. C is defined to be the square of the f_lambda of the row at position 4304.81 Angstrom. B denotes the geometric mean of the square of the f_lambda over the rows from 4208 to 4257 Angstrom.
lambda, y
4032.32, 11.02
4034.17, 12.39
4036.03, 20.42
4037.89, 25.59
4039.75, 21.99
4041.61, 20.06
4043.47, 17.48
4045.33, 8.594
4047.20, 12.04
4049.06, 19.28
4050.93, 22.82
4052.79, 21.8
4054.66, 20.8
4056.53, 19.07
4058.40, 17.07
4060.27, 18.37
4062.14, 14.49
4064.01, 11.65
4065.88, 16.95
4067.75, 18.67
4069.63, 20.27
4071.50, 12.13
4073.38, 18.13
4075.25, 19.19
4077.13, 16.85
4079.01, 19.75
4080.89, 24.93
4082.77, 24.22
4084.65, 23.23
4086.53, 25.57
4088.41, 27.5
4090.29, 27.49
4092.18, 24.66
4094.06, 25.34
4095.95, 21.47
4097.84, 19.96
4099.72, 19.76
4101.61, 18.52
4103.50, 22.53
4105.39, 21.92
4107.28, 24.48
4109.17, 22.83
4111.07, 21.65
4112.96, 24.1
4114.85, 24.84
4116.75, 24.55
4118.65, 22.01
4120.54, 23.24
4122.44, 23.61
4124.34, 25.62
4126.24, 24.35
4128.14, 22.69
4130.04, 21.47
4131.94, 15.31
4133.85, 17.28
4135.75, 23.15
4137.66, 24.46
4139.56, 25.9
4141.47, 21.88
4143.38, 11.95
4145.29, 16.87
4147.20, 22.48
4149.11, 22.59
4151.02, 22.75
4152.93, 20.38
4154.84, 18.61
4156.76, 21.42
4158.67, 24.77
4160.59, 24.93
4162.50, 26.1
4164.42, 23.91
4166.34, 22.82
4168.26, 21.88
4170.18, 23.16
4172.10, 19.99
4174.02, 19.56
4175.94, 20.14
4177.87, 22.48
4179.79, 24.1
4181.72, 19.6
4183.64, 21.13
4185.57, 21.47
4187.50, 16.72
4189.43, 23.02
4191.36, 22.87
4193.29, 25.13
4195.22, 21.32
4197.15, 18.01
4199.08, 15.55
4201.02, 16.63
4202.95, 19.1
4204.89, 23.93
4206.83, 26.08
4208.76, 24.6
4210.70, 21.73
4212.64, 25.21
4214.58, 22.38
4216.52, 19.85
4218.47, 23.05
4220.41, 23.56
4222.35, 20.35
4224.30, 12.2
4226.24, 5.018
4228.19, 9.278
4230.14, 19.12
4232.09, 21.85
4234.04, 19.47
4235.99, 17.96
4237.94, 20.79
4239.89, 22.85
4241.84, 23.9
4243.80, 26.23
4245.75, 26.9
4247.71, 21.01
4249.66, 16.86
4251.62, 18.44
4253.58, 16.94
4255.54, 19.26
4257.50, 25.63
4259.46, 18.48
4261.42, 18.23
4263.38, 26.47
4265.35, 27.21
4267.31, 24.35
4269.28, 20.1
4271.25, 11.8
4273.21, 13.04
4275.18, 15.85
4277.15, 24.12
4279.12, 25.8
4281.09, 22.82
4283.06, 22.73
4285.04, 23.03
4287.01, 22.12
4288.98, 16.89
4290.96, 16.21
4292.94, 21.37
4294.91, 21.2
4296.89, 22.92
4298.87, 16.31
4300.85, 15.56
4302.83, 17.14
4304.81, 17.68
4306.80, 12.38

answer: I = 5.1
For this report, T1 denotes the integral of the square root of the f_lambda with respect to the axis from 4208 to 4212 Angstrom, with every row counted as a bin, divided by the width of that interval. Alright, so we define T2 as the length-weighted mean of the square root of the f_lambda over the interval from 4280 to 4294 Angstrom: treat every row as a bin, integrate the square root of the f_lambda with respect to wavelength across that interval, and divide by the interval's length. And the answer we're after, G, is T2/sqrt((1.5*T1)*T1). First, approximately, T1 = 4.8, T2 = 4.55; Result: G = 0.77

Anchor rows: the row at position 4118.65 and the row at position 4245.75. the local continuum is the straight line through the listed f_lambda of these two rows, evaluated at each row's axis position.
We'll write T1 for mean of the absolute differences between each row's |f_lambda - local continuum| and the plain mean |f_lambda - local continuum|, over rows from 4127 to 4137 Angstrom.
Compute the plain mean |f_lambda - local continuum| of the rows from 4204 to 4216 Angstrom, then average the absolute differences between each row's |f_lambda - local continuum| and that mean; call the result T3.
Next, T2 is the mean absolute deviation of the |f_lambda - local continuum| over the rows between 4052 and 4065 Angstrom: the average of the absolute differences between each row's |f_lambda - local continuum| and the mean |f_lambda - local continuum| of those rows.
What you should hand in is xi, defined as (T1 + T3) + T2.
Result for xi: 6.0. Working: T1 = 2.7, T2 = 2.11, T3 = 1.2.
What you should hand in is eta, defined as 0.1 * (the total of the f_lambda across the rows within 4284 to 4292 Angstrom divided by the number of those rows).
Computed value 1.96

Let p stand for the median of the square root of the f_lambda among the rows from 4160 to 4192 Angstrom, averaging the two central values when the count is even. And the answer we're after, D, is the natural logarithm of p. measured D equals 1.56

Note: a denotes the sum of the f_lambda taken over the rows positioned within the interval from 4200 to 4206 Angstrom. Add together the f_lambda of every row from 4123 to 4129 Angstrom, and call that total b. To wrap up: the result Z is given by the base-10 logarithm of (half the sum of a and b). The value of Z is 1.82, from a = 60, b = 73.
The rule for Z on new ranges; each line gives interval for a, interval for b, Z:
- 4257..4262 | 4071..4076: 1.75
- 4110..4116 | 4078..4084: 1.84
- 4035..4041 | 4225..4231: 1.71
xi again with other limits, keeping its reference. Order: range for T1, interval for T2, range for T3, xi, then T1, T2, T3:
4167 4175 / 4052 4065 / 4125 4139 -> 5.7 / 1.4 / 2.11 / 2.1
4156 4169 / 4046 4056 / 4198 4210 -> 6.1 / 0.6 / 1.97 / 3.6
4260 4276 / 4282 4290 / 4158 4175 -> 8.4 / 5.0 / 2.21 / 1.2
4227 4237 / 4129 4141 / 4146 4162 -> 6.5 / 3.2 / 2.09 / 1.1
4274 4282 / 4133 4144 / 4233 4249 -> 8.5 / 3.1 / 2.93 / 2.5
